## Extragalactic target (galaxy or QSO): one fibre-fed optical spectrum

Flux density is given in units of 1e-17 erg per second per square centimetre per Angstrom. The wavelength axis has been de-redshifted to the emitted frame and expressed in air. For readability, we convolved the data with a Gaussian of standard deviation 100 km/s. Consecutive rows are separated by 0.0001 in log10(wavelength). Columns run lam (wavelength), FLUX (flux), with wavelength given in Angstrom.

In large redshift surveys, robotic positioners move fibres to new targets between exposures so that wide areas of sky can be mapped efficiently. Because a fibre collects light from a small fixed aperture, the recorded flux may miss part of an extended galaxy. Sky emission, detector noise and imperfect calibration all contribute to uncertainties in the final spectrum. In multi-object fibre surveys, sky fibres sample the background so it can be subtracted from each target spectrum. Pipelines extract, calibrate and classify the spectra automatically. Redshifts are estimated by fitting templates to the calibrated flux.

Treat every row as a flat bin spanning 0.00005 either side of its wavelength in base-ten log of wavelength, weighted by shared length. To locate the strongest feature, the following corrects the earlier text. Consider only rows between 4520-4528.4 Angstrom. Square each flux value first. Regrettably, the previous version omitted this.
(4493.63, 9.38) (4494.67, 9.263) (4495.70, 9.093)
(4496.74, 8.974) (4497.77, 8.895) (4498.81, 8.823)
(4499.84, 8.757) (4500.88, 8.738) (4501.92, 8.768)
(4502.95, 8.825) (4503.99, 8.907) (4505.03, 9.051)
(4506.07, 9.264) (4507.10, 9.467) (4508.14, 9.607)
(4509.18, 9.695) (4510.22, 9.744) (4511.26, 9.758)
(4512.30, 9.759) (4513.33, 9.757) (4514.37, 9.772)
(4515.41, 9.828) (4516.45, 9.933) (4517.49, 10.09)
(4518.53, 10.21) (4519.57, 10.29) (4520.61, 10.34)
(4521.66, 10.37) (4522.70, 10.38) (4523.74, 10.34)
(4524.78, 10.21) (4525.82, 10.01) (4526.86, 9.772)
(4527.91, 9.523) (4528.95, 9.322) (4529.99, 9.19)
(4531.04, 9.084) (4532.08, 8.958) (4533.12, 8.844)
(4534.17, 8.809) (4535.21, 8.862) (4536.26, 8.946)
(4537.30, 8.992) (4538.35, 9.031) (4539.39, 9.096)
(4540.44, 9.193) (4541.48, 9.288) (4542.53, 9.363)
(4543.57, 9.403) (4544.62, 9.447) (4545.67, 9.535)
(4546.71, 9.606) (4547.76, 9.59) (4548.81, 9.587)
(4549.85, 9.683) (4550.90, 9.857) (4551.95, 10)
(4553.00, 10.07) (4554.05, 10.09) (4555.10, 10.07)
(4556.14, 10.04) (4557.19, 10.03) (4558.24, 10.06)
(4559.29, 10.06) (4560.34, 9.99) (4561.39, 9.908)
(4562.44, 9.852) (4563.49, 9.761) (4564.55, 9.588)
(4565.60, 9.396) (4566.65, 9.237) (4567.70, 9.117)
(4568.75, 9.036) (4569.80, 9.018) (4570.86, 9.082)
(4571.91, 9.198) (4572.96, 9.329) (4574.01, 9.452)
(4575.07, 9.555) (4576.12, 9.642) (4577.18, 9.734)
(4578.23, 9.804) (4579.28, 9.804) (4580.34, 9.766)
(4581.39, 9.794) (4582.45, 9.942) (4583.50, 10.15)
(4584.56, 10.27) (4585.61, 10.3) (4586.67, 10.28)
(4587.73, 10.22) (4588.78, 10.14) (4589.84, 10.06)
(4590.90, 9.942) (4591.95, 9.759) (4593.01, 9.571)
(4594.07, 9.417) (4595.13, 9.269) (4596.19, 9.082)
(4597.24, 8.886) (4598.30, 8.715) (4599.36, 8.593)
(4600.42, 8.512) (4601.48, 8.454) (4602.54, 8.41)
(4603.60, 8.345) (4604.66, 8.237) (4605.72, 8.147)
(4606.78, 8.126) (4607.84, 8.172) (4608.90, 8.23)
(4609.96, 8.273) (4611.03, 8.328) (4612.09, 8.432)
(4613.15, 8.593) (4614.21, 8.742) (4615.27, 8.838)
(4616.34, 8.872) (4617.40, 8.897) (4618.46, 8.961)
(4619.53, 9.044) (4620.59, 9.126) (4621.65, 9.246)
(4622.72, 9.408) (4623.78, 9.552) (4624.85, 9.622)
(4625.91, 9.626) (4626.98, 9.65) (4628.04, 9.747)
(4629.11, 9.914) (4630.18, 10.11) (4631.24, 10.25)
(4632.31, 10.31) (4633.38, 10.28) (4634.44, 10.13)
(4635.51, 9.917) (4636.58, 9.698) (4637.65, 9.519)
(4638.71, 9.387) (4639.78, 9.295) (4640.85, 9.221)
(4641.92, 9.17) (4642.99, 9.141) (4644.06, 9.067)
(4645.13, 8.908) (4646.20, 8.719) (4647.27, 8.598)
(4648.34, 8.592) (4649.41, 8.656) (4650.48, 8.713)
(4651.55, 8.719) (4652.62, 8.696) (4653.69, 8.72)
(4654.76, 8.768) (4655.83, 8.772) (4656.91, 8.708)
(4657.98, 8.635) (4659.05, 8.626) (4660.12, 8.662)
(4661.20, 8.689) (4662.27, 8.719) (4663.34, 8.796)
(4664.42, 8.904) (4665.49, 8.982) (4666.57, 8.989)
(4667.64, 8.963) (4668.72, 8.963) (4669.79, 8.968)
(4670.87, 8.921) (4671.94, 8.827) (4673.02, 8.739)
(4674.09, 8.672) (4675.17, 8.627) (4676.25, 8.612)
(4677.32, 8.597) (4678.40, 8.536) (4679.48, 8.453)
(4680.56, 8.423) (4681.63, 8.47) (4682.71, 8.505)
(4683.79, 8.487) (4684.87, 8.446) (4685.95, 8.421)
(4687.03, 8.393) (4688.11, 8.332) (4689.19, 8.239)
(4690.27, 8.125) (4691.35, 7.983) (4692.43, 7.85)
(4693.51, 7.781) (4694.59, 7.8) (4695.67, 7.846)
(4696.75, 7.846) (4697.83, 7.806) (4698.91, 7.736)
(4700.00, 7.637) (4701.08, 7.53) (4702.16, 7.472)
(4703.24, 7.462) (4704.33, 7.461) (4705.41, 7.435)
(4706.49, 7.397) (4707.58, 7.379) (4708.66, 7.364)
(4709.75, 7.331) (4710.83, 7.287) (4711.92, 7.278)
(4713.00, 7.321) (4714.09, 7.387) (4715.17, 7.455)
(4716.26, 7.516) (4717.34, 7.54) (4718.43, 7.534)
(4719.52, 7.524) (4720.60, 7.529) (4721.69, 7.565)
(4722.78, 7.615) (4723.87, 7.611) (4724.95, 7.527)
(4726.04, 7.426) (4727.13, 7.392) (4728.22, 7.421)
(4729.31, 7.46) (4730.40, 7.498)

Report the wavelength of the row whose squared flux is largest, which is 4522.70 Angstrom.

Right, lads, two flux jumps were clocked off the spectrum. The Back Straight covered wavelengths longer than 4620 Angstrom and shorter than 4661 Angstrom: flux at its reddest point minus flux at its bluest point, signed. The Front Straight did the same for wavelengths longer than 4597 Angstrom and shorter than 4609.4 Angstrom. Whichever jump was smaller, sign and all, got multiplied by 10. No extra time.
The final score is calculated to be -6.6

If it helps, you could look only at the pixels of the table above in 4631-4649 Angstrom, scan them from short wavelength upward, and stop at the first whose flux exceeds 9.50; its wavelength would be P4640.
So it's 4631.24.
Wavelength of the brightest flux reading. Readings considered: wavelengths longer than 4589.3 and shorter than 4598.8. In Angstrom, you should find 4589.84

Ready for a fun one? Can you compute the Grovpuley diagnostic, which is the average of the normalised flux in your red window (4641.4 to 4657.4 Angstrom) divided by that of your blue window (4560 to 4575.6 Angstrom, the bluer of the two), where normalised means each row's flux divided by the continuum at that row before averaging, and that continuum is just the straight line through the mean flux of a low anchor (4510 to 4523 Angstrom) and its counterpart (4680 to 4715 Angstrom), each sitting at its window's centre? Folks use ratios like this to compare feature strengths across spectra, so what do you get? 1.04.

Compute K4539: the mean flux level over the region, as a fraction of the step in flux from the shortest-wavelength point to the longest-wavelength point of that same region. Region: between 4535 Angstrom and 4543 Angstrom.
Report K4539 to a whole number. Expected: 18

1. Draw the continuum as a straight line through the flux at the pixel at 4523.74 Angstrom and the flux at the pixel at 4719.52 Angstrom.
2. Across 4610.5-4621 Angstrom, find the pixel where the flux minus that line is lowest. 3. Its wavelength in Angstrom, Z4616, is 4611.03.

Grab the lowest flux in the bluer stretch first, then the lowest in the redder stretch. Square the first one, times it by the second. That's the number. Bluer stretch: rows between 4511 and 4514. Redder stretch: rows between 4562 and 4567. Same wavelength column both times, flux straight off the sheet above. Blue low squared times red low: 879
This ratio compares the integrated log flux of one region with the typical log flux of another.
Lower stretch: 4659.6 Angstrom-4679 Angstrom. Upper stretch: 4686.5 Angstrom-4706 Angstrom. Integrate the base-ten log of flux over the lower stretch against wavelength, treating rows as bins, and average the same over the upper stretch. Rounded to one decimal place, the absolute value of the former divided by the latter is 20.5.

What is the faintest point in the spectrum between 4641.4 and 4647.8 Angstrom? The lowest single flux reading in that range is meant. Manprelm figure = 8.598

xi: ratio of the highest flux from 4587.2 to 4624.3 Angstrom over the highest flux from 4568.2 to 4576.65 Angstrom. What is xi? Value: 1.06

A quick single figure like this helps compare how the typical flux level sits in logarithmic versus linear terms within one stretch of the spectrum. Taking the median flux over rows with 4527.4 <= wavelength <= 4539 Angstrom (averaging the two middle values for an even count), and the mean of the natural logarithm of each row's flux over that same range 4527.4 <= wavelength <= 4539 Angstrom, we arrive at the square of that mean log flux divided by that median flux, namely 0.540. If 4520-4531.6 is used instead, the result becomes 0.523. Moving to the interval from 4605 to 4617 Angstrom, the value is 0.546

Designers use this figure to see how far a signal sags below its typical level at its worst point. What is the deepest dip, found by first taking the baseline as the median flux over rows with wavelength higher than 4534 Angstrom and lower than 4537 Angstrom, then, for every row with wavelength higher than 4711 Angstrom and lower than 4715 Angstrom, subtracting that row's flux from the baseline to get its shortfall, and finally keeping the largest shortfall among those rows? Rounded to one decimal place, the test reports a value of 1.6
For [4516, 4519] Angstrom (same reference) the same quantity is -1.1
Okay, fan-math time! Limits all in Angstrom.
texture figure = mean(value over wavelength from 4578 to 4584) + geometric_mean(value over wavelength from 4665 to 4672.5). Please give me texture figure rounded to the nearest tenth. 18.8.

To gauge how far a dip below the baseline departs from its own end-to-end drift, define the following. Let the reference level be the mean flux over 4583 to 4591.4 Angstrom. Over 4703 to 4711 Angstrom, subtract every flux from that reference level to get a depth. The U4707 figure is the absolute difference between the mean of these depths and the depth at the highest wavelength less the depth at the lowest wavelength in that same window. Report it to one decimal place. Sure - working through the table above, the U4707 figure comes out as 2.6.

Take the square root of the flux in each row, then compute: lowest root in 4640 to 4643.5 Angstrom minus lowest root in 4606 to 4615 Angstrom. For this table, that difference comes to 0.17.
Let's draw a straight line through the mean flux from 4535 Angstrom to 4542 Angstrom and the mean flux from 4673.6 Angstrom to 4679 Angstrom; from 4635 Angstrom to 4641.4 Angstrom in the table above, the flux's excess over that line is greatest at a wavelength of 4635.51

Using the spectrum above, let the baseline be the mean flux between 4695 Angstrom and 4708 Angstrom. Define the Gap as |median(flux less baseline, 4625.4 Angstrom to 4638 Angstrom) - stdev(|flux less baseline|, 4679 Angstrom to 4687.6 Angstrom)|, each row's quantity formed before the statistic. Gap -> 2.3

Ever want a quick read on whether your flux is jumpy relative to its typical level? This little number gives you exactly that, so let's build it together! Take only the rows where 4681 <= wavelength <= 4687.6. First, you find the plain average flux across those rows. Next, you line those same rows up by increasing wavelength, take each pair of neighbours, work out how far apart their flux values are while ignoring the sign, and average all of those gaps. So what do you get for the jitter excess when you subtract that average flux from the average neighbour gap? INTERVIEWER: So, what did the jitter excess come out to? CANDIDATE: -8.42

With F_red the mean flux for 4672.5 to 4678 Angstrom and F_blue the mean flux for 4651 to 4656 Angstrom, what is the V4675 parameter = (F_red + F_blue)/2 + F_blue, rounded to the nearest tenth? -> 17.4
